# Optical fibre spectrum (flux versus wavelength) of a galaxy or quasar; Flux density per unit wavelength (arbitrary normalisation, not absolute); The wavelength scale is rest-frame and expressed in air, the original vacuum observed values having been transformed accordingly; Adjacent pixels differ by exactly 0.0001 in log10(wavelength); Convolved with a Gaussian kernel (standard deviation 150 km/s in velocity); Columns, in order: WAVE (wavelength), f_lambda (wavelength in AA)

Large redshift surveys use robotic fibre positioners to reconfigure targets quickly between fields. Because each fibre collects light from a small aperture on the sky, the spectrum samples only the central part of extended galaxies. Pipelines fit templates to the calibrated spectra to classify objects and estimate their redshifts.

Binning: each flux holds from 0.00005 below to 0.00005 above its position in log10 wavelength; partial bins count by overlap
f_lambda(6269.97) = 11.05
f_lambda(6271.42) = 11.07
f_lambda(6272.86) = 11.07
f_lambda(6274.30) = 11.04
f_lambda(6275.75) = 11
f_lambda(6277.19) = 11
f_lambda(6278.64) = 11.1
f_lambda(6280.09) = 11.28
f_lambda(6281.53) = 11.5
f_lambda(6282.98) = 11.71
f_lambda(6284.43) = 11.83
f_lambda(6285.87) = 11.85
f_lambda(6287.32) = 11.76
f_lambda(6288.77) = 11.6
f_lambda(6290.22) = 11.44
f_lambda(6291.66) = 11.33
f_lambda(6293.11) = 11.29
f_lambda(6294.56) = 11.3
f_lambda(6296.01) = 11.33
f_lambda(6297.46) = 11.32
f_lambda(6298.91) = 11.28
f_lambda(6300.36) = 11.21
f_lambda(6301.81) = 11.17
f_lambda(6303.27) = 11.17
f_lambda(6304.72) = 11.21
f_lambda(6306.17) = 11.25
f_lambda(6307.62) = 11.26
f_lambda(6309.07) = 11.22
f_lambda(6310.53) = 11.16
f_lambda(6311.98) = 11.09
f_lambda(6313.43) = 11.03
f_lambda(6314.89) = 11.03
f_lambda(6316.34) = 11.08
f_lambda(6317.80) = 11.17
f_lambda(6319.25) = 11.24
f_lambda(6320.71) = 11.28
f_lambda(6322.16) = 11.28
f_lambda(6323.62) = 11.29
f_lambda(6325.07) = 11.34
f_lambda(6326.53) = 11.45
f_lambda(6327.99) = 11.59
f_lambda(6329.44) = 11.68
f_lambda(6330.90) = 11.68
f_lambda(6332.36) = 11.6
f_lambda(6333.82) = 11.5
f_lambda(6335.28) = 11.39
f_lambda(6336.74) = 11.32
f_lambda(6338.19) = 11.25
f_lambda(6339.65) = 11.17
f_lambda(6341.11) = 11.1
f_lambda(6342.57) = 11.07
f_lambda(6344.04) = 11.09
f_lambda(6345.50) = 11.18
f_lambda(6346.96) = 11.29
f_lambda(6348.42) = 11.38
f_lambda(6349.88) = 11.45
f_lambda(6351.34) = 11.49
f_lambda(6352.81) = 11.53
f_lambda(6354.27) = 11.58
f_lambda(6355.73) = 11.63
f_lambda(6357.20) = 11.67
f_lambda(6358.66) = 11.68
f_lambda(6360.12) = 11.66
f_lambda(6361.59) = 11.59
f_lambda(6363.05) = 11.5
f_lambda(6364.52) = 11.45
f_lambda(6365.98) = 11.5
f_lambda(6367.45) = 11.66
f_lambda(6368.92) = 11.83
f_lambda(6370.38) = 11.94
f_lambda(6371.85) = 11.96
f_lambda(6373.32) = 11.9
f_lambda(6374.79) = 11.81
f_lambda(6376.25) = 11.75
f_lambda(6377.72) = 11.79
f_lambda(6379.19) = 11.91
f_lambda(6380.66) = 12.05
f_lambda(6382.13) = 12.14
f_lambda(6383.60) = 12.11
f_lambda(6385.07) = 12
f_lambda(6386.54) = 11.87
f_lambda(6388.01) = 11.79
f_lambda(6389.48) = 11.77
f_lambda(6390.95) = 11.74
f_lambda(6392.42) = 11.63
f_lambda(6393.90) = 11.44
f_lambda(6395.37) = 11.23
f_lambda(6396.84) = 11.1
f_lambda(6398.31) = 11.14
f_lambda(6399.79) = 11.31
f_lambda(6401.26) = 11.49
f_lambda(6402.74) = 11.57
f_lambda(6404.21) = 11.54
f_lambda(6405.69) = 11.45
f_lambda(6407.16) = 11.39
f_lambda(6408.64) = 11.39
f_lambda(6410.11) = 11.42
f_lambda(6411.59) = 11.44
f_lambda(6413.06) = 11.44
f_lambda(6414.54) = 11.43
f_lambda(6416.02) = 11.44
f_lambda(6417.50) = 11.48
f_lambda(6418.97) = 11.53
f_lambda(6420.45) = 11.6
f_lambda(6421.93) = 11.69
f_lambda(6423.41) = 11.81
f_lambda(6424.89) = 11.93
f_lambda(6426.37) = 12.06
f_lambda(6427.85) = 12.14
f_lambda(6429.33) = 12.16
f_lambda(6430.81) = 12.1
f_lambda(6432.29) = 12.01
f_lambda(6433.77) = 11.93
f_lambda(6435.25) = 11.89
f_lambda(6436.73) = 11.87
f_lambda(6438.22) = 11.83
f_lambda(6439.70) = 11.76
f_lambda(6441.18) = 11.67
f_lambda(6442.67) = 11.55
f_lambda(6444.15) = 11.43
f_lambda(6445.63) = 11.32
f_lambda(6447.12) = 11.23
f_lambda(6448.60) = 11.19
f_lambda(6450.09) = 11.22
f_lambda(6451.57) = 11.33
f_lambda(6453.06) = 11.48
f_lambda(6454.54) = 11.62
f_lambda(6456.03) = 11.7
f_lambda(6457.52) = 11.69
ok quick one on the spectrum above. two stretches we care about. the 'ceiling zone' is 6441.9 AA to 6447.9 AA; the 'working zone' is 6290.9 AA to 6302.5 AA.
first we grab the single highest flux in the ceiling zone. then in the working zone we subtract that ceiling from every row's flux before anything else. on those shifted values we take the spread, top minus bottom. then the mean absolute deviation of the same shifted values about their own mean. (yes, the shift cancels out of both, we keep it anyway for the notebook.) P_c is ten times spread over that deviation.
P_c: 36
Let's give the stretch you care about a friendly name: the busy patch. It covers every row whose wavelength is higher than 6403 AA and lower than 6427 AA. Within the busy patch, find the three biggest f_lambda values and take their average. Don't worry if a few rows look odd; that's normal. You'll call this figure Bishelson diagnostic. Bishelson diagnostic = 11.93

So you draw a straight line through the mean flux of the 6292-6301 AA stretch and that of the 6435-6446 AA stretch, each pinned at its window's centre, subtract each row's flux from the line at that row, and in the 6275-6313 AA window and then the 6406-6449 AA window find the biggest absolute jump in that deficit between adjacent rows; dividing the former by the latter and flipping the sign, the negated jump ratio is -1.7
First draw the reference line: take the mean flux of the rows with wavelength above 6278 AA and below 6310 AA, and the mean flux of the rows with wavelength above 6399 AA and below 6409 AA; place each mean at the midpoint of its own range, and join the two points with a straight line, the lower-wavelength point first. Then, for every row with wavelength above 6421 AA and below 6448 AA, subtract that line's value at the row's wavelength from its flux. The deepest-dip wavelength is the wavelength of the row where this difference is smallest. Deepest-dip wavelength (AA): 6447.12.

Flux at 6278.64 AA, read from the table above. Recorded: 11.1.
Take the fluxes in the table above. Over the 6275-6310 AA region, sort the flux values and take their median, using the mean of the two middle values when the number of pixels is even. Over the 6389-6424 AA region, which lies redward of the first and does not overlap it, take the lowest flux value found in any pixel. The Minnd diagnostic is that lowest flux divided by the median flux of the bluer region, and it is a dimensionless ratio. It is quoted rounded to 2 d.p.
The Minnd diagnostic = 0.98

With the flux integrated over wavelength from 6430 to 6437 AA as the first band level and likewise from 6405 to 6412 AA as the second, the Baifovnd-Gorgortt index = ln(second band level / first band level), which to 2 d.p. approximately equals -0.05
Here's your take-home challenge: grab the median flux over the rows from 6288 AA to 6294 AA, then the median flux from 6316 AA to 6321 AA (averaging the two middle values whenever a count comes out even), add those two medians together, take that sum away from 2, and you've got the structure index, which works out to -20.59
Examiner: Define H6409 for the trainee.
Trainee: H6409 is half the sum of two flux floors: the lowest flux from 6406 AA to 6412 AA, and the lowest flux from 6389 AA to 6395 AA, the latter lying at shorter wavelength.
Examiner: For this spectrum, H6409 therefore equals 11.4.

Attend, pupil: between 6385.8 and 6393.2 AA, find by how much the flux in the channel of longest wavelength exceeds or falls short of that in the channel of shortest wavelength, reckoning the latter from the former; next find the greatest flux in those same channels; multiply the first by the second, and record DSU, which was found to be -3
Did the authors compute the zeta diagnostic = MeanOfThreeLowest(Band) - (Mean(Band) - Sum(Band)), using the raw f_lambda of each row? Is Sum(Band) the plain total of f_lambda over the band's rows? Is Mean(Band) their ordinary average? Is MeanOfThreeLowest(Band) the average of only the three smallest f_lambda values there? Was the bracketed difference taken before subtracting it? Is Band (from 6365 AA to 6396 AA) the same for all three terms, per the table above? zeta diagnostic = 247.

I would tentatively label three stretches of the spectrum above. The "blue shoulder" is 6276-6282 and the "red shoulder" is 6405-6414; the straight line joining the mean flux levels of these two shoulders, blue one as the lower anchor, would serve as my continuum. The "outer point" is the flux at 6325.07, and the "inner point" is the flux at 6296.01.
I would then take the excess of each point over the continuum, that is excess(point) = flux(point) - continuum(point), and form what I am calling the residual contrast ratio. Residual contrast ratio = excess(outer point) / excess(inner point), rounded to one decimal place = 0.6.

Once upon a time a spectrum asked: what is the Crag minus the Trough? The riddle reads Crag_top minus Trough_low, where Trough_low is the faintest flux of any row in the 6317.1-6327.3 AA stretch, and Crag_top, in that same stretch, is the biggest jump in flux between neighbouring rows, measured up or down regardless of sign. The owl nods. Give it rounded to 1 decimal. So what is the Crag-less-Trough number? -11.1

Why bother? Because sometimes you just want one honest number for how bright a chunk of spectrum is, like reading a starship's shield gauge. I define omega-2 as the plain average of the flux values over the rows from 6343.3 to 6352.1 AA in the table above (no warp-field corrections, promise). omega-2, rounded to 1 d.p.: 11.3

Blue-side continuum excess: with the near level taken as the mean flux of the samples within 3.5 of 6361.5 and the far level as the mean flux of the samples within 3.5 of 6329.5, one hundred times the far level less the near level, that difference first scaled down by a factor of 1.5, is 2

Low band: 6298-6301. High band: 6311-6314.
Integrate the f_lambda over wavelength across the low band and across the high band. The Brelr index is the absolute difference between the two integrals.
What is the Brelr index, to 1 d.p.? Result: 0.5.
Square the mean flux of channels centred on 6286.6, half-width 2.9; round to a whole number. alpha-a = 138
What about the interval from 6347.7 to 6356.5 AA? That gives 132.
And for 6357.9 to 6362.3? 136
